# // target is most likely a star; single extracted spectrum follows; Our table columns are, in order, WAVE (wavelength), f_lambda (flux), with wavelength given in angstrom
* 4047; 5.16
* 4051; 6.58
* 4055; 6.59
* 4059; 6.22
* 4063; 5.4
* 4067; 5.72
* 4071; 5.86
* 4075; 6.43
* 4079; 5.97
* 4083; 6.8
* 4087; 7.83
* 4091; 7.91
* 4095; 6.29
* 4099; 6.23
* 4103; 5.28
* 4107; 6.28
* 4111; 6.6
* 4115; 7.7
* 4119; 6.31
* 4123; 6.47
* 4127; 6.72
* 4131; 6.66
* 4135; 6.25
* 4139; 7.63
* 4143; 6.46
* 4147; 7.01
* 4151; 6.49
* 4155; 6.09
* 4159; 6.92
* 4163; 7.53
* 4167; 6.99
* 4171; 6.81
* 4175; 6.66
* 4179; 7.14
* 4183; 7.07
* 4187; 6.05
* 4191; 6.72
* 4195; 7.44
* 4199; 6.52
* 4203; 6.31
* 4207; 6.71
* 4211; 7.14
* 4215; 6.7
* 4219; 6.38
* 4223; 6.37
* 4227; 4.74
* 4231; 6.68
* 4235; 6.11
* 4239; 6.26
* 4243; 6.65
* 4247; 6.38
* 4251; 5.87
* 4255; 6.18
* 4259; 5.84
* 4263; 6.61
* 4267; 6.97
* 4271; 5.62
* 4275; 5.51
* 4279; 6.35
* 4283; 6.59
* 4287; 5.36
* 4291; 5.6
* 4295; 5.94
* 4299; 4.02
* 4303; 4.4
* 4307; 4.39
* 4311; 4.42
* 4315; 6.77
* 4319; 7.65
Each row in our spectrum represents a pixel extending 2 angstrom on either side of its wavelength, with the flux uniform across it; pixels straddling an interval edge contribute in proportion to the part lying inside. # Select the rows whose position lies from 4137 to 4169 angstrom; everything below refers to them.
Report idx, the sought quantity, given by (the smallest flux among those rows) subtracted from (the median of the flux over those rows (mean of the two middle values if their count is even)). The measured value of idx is 0.9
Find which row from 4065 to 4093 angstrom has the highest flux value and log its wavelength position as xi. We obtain 4091 angstrom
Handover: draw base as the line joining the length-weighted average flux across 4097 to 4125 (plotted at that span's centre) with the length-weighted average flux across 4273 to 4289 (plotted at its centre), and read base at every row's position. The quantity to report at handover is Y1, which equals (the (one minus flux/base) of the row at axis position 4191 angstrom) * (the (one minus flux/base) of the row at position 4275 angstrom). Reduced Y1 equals -0.0065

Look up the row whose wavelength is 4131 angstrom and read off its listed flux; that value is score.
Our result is 6.66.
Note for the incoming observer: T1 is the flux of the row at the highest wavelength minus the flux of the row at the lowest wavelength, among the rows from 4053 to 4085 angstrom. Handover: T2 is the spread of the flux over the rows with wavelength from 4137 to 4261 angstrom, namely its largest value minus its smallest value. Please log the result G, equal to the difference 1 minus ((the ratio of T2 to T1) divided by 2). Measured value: -5.9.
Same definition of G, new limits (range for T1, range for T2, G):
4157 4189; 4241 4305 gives 2.7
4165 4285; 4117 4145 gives 2.7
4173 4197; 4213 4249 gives -0.3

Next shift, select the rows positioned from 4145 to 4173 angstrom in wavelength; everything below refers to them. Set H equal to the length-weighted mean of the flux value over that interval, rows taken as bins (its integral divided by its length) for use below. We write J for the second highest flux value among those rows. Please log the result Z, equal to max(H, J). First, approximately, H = 6.83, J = 7.01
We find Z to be 7.0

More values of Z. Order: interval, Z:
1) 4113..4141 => 7.6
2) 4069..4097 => 7.8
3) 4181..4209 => 7.1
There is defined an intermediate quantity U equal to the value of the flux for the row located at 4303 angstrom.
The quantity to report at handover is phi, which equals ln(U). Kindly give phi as 1.48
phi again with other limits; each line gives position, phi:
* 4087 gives 2.06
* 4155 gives 1.81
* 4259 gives 1.76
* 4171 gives 1.92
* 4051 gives 1.88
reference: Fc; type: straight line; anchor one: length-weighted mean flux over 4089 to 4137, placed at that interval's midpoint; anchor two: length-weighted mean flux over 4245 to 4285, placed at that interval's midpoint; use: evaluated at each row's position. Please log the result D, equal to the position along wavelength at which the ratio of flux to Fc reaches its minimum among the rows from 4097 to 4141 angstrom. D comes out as 4103 angstrom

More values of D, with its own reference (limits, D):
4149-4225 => 4155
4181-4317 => 4299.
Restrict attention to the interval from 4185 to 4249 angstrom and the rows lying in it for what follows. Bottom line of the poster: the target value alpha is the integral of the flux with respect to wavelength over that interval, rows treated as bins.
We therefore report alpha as 413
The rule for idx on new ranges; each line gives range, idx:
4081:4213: 1.4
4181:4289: 1.6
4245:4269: 0.4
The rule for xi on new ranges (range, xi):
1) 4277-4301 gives 4283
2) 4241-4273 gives 4267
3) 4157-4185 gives 4163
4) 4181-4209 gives 4195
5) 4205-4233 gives 4211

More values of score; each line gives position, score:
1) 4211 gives 7.14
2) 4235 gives 6.11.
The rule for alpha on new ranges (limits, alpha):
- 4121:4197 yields 516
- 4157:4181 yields 168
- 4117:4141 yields 160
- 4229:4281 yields 324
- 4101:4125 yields 155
